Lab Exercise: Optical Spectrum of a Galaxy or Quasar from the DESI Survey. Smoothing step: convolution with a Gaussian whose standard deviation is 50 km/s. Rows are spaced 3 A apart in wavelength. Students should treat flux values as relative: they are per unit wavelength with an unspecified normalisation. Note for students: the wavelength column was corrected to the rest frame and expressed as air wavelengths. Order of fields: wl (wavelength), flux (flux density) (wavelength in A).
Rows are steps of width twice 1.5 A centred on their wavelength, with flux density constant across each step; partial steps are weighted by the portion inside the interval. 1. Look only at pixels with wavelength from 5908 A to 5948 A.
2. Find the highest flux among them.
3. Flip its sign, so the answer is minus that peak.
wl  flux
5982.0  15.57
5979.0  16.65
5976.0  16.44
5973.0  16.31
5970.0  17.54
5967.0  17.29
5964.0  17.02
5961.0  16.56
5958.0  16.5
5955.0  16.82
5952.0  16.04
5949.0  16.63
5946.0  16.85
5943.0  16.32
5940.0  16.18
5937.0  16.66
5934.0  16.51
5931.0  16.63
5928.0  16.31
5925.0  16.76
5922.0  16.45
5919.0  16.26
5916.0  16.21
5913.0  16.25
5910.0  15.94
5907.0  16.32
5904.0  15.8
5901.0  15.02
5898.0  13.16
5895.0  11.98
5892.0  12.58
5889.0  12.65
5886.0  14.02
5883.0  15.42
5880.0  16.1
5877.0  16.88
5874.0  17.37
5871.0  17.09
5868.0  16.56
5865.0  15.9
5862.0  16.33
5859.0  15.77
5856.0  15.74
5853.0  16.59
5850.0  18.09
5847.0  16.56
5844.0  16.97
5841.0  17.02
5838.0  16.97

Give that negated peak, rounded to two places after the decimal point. -16.85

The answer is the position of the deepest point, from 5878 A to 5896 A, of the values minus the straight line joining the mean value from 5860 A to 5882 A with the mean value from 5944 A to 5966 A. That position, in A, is 5895.0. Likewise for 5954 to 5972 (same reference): 5958.0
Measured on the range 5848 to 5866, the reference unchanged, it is 5856.0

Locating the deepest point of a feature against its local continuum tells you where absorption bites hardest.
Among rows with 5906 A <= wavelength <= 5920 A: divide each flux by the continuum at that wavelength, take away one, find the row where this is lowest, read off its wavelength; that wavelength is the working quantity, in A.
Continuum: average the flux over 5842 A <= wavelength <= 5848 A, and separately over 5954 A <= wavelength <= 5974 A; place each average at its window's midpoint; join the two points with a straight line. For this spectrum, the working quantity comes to 5910.0 A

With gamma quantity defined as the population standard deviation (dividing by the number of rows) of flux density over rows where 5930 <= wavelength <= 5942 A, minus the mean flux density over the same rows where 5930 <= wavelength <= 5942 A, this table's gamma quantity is -16.3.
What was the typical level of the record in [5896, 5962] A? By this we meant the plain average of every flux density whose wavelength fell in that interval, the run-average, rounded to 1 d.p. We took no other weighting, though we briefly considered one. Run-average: 16.2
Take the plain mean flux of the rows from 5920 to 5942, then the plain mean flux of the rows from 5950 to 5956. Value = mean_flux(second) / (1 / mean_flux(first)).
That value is 271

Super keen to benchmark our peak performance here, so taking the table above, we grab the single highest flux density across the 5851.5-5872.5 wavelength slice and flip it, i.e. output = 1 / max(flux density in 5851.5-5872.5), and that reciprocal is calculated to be 0.0585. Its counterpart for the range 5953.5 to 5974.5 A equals 0.0570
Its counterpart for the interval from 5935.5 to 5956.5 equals 0.0593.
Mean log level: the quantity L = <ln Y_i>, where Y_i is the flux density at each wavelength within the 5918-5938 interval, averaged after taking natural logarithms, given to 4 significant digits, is 2.804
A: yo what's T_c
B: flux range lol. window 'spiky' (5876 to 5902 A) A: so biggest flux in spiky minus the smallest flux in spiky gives 4.9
